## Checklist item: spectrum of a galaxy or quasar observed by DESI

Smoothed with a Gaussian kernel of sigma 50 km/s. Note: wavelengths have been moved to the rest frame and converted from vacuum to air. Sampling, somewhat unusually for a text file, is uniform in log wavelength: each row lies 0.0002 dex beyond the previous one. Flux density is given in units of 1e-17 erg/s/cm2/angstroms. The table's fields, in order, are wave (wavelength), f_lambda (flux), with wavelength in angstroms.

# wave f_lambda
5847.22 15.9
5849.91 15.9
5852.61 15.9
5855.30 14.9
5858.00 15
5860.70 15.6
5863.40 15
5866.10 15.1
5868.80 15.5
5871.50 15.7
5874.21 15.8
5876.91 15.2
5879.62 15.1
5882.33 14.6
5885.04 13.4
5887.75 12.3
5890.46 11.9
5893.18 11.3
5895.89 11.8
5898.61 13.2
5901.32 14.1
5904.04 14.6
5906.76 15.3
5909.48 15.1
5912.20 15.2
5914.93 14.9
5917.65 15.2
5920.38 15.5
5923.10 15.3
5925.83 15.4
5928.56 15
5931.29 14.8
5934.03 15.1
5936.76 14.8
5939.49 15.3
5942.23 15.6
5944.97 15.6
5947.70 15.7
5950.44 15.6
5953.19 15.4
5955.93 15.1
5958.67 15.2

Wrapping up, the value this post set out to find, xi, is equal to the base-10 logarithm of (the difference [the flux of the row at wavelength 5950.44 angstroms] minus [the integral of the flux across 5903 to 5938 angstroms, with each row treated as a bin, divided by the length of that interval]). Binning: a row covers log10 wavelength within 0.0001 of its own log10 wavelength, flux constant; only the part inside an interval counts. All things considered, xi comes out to -0.30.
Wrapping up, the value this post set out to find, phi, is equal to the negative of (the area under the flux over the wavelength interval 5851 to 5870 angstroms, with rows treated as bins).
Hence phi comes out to -291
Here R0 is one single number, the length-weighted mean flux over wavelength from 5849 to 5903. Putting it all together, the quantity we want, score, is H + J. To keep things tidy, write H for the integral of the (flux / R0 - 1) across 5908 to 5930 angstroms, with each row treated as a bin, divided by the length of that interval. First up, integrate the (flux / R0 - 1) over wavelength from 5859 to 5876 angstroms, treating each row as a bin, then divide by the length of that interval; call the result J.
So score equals 0.13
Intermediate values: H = 0.059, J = 0.08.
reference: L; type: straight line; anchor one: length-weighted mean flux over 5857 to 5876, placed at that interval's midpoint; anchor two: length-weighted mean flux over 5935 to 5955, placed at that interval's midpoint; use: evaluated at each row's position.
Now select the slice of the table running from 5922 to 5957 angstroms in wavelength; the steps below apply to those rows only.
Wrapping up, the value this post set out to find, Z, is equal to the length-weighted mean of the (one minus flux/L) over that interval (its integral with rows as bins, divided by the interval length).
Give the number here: 0.008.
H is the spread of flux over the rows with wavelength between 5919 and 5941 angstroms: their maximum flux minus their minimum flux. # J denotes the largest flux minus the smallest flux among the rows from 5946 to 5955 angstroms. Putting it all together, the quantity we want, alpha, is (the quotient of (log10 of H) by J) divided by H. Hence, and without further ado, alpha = -0.7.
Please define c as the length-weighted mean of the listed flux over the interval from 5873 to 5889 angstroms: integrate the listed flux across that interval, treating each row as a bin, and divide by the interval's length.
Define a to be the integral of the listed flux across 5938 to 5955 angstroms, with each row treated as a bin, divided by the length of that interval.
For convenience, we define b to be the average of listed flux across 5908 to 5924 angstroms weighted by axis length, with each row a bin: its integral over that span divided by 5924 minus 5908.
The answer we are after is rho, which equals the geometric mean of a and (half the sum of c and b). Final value 15.2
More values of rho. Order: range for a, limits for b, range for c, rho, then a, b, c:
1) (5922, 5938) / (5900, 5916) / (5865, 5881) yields 15.1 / 15.06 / 14.9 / 15.4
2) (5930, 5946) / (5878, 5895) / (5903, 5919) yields 14.6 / 15.19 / 13.1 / 15.1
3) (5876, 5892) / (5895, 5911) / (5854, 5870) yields 14.1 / 13.67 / 14.1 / 15.2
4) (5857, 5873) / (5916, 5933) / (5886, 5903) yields 14.6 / 15.33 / 15.2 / 12.5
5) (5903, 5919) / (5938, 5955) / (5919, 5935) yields 15.2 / 15.06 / 15.5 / 15.2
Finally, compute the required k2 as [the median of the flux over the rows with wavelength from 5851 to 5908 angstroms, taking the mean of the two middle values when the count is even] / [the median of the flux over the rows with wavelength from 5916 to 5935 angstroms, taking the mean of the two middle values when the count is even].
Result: 0.99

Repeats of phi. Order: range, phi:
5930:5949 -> -290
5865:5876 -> -171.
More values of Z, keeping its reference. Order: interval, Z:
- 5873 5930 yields 0.072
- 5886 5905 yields 0.174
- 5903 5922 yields 0.018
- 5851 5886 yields 0.015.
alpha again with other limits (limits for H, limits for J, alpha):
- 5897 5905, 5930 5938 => 0.3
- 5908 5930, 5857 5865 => -0.6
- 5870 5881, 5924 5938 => -0.4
